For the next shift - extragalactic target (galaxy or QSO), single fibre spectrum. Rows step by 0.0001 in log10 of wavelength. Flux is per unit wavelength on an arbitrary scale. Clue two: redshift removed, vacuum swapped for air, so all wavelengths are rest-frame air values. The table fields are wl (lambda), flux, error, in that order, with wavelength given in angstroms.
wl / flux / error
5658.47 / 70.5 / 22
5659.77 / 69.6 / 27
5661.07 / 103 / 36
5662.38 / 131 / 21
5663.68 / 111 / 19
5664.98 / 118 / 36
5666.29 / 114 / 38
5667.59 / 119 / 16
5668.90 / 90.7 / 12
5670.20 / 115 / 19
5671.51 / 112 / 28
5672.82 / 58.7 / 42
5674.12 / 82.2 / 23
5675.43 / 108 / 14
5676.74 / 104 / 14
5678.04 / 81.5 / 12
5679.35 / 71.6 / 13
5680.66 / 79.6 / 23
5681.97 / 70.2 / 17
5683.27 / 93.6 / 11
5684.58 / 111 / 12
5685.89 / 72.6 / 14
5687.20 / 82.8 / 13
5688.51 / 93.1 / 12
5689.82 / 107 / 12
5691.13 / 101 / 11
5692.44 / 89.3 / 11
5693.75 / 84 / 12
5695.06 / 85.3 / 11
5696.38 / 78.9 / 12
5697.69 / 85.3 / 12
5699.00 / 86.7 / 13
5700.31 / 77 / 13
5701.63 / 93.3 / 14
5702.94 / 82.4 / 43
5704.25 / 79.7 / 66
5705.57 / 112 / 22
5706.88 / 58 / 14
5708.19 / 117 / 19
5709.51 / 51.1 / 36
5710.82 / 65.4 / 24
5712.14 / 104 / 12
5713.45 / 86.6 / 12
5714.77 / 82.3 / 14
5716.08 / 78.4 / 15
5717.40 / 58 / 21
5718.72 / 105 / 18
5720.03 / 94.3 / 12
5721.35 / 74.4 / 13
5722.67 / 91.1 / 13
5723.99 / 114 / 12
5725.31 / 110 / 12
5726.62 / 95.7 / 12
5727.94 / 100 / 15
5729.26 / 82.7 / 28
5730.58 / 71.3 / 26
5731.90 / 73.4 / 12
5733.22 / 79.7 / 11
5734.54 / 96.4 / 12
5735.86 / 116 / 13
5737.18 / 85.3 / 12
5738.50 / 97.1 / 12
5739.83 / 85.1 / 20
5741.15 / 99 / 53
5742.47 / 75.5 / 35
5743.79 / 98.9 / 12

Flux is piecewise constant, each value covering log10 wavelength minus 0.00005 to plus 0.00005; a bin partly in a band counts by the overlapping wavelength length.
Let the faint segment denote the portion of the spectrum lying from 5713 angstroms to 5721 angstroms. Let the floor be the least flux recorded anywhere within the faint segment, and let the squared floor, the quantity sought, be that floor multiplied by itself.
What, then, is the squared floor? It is 3364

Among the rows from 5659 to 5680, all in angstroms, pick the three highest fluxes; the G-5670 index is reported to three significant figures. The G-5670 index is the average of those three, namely 123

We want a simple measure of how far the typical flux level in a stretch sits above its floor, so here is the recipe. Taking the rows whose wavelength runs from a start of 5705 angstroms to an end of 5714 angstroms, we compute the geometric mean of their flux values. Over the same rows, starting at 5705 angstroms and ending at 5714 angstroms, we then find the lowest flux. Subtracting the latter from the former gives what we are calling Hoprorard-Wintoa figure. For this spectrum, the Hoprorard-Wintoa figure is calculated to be 30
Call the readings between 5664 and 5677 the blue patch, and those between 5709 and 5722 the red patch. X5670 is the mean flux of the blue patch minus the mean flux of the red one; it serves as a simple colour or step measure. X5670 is 22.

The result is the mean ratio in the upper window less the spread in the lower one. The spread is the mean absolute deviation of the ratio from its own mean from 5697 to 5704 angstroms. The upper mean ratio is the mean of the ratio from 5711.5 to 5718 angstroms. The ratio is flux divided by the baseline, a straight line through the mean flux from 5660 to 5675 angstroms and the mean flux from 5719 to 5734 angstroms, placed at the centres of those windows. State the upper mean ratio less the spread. 0.84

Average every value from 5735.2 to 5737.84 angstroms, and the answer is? 101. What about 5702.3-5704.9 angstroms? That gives 81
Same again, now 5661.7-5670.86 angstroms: 114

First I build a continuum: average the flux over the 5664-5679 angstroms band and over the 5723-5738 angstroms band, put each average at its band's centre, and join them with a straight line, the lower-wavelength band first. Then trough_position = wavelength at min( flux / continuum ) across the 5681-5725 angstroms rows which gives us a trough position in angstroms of 5709.51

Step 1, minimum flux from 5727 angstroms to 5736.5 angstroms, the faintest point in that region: 71.3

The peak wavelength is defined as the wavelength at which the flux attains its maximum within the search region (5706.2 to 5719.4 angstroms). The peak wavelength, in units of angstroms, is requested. 5708.19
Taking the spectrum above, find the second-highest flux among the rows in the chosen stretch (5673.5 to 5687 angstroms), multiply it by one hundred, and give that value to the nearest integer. 10800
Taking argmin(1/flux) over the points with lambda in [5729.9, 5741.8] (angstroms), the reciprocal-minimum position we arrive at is 5735.86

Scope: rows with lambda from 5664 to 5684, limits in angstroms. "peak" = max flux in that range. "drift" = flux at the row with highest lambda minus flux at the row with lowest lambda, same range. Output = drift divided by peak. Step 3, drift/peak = -0.21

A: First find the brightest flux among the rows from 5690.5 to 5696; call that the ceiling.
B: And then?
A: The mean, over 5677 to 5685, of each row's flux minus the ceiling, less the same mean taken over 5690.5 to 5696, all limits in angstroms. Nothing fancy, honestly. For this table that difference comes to -5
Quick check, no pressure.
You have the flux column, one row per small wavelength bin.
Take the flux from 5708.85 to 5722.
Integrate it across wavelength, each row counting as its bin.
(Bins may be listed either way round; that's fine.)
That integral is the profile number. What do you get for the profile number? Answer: 1052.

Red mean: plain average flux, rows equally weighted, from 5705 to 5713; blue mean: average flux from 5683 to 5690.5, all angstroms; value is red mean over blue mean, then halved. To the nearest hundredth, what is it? 0.45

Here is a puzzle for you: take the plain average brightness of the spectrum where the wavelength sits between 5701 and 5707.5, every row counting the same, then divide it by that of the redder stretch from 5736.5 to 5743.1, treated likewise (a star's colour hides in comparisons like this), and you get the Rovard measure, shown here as 0.96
